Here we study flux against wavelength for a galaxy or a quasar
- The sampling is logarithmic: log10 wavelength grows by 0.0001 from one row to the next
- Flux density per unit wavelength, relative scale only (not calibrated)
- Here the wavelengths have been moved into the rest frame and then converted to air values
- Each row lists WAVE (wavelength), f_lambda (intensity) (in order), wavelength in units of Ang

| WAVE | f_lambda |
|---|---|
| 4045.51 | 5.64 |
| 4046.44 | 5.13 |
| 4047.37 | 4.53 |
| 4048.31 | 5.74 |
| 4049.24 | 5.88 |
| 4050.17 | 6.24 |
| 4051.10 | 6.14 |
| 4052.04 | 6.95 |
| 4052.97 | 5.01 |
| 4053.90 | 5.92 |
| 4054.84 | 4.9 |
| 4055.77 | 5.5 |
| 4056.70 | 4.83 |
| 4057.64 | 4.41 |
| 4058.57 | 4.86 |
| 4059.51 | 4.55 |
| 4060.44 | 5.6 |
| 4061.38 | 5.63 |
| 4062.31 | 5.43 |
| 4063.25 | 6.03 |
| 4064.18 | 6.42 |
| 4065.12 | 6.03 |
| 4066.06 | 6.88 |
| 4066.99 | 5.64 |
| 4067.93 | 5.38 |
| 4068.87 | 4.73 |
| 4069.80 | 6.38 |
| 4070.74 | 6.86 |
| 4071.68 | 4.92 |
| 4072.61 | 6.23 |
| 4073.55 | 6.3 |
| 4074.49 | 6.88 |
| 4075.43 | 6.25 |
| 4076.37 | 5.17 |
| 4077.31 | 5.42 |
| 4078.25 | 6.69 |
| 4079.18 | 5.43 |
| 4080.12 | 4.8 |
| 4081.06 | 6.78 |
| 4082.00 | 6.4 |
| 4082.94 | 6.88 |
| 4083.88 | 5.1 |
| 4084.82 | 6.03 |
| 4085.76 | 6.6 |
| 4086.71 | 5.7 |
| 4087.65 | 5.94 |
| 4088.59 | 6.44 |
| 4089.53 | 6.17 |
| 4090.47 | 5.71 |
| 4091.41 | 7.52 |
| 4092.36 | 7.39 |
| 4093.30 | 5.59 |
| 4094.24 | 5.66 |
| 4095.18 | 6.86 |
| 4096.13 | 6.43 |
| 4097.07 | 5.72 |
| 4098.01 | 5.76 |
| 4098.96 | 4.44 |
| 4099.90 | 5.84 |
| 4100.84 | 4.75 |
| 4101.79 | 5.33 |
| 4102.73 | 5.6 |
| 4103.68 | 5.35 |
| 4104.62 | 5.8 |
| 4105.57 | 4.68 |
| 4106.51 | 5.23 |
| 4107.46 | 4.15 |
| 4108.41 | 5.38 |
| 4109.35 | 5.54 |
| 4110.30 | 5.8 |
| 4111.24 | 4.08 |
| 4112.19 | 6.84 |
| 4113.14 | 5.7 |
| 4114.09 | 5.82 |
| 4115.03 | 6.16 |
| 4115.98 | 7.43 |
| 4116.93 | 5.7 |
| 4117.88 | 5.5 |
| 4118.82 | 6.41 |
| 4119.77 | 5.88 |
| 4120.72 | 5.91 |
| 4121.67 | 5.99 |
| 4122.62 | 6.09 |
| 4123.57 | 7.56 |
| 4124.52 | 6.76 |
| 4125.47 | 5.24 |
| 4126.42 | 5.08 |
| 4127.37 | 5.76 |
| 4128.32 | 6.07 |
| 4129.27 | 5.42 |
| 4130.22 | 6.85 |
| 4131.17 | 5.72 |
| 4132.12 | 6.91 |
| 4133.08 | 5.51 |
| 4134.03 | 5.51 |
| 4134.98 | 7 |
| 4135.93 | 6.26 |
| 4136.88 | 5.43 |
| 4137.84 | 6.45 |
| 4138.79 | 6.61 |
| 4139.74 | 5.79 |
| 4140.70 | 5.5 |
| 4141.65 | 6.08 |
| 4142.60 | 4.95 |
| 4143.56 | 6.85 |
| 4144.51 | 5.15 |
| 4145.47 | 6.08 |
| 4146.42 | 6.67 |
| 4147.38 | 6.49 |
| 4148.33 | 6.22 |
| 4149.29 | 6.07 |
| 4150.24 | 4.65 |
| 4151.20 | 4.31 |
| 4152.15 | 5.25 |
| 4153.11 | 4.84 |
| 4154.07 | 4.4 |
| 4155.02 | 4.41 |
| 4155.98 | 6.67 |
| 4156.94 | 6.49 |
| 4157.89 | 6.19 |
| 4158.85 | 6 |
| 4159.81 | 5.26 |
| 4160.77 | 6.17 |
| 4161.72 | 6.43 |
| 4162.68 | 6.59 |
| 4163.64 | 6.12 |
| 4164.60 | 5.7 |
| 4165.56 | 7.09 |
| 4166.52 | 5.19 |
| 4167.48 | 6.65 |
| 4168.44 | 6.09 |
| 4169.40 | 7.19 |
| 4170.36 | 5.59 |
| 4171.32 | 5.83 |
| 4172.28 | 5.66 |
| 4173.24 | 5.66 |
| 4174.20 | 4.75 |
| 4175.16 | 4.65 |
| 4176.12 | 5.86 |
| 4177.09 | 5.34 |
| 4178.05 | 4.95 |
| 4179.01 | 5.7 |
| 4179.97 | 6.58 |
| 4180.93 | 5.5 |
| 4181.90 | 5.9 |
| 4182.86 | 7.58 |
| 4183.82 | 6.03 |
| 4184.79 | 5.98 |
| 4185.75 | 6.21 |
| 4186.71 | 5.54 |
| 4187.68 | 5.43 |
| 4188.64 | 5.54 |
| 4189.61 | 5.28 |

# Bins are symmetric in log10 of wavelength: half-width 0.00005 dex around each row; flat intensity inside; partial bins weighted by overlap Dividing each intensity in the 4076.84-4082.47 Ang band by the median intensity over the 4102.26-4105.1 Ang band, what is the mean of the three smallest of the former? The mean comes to 0.93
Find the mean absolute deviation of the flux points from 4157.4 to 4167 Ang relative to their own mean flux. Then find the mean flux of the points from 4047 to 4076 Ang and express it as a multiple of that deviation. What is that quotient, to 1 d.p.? 13.3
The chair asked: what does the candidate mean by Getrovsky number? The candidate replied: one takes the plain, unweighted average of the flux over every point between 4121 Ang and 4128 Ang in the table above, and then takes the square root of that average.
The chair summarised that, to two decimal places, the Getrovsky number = 2.46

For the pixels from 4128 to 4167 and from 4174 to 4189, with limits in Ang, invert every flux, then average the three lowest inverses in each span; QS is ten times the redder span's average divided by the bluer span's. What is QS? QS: 10.4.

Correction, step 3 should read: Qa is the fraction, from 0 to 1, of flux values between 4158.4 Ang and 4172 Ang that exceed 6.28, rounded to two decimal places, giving 0.36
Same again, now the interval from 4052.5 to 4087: 0.30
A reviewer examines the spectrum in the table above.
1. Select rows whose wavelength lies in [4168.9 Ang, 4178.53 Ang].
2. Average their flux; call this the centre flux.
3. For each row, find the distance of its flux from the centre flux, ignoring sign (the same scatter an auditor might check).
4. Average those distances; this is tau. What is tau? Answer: 0.50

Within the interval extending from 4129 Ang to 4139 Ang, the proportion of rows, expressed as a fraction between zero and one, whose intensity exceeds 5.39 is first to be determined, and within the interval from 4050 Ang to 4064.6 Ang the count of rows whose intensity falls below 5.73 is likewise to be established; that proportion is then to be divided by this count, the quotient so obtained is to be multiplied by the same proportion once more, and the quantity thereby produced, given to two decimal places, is 0.10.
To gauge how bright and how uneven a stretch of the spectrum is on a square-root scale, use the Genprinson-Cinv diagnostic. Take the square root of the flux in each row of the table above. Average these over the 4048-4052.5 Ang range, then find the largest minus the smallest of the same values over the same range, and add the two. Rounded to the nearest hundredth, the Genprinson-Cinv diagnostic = 2.73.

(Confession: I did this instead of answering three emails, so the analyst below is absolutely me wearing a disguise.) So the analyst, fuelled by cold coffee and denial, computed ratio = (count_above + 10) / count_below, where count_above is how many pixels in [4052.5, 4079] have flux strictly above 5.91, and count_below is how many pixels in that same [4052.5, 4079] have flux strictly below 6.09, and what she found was 1.2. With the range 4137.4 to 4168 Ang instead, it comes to 1.7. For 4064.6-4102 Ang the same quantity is 1.4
